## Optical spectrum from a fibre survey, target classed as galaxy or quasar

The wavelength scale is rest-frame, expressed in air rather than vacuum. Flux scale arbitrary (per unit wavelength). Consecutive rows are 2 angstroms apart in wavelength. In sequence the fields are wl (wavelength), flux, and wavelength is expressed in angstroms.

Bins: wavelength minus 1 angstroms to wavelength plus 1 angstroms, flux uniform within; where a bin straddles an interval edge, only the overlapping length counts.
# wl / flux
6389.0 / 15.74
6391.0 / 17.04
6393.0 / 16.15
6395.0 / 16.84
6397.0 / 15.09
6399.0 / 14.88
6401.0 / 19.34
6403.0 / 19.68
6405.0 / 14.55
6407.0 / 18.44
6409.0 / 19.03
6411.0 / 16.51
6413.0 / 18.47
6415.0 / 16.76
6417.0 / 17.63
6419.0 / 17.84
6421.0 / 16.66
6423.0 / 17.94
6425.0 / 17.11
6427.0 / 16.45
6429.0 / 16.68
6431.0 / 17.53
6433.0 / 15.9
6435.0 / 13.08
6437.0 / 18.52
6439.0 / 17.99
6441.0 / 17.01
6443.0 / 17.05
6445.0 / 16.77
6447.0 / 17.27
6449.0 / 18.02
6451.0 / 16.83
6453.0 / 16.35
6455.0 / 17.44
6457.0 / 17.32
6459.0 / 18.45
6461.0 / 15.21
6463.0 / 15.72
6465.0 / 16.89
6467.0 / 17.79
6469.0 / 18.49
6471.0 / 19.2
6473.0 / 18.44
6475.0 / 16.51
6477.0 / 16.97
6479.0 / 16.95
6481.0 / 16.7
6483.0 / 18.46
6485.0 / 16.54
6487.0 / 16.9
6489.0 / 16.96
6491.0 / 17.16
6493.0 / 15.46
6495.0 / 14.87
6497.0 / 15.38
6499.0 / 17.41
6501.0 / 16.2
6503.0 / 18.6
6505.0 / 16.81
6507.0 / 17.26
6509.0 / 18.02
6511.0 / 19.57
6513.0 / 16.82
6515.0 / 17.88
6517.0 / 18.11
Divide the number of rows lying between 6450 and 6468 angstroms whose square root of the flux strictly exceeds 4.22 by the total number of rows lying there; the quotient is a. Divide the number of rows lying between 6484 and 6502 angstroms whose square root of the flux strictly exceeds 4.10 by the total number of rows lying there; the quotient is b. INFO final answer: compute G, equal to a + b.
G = 0.56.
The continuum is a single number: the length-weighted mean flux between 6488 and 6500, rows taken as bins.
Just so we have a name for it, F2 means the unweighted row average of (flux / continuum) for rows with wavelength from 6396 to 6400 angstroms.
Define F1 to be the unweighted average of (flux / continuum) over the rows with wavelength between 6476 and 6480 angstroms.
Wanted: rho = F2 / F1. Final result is 0.88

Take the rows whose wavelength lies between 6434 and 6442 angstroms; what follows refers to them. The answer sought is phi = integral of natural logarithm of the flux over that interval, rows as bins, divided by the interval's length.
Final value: 2.80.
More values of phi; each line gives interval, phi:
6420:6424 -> 2.85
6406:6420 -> 2.88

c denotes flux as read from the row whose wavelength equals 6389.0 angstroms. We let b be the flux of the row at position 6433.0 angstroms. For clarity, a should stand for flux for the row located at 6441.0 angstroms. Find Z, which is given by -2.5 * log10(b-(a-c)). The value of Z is -2.91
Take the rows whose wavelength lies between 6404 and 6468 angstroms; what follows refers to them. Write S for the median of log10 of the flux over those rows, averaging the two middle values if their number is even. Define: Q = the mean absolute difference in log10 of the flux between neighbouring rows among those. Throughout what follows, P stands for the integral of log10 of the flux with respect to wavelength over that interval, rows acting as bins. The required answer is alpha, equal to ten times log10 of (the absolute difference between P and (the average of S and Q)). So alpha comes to 18.9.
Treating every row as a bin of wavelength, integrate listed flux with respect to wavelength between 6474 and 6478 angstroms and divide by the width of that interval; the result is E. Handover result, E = 16.7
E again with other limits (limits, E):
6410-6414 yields 17.5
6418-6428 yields 17.2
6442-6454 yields 17.0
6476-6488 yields 17.1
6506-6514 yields 17.9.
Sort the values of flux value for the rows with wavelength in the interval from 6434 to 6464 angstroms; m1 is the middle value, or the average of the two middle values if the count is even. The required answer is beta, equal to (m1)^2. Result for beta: 291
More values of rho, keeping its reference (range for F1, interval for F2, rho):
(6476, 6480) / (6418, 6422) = 1.02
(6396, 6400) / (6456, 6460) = 1.19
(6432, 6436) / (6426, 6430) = 1.14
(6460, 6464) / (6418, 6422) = 1.12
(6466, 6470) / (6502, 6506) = 0.98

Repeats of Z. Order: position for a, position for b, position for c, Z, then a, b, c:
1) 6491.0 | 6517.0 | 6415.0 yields -3.12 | 17.16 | 18.11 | 16.76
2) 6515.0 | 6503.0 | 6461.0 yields -3.01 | 17.88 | 18.6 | 15.21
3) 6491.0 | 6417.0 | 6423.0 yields -3.16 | 17.16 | 17.63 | 17.94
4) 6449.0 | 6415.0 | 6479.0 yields -2.99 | 18.02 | 16.76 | 16.95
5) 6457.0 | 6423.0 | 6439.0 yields -3.17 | 17.32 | 17.94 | 17.99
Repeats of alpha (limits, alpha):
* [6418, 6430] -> 11.5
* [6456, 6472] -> 12.8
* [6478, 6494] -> 12.8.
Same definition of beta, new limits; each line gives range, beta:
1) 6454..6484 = 300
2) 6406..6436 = 293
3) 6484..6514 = 286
